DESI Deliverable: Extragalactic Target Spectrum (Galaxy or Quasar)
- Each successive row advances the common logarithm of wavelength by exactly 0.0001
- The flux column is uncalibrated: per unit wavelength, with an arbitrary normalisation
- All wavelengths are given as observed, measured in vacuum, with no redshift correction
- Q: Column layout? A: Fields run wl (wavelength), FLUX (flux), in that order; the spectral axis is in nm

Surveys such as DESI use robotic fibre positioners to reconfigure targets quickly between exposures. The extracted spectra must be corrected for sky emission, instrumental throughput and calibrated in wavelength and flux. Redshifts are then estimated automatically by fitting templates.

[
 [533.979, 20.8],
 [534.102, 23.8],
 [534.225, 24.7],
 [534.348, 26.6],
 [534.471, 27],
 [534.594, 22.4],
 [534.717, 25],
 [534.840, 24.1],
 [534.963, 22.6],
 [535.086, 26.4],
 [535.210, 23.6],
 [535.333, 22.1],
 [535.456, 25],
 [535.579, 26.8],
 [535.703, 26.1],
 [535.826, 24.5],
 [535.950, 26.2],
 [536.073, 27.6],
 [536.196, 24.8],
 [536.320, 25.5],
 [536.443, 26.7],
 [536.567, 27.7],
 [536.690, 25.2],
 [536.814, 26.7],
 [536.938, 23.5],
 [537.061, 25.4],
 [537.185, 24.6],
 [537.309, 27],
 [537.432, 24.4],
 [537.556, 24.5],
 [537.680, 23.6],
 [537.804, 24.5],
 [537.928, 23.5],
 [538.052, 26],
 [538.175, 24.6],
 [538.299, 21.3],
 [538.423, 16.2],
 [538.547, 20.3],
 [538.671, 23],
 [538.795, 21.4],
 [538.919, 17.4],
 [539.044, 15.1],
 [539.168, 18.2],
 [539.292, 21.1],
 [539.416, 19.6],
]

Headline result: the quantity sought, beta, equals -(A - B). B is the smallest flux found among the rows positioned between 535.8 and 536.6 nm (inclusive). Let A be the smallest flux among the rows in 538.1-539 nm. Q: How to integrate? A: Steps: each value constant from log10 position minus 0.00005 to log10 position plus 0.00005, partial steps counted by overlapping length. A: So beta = 8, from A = 16.2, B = 24.5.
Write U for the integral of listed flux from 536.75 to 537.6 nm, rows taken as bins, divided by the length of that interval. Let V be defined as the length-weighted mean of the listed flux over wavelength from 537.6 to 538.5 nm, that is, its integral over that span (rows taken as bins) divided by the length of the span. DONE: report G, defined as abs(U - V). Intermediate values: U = 25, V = 22.8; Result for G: 2.4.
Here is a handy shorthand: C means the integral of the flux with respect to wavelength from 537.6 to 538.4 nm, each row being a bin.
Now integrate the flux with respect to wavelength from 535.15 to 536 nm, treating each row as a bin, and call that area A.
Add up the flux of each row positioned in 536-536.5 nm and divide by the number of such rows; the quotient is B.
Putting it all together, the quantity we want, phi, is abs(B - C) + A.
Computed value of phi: 28.5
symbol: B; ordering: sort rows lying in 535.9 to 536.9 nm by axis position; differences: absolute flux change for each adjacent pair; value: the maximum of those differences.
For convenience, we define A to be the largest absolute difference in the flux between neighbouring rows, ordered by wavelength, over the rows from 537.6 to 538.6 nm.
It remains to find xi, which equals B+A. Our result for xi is 7.9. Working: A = 5.1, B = 2.8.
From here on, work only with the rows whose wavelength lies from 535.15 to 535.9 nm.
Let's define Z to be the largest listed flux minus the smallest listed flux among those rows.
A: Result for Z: 4.7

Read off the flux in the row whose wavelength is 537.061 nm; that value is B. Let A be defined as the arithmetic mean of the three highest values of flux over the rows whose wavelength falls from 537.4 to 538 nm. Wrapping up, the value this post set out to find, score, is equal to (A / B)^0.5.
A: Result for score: 0.98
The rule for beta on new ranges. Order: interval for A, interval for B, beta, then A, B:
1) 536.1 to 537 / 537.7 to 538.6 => -7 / 23.5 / 16.2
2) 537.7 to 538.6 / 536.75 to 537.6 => 7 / 16.2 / 23.5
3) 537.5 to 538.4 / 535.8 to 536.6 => 3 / 21.3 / 24.5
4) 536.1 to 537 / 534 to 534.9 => -1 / 23.5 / 22.4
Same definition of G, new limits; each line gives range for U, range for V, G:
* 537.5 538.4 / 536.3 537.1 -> 2.2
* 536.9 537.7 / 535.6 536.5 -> 1.1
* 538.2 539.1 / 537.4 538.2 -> 5.0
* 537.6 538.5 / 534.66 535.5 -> 1.3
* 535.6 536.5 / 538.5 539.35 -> 6.5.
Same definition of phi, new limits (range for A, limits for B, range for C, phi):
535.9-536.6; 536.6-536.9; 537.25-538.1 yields 23.4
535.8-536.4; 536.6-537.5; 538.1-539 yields 22.2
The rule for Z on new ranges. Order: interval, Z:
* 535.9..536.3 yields 2.8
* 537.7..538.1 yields 2.5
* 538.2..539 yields 6.8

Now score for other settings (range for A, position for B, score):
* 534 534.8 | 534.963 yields 1.08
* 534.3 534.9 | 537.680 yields 1.05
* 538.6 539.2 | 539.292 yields 0.99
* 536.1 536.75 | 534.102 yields 1.06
